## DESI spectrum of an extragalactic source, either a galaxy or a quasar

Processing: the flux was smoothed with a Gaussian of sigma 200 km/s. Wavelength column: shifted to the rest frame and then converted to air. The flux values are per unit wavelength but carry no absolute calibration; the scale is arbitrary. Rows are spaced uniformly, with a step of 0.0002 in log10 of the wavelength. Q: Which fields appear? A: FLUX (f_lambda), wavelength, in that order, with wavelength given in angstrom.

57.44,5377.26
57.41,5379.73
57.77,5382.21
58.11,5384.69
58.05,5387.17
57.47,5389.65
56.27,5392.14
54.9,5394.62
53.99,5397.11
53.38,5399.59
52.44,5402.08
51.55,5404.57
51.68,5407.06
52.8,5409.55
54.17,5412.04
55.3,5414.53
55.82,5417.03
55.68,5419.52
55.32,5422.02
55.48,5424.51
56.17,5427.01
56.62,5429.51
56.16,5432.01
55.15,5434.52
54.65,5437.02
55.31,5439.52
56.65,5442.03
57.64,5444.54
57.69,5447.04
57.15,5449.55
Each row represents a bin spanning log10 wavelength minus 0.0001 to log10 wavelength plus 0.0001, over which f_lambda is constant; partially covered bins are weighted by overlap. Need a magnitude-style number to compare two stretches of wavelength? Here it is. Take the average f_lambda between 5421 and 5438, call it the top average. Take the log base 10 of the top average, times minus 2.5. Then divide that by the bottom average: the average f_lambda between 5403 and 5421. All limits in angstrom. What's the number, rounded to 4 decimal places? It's -0.0810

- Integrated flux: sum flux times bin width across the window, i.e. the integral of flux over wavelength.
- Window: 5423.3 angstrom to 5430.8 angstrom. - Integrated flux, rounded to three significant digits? 421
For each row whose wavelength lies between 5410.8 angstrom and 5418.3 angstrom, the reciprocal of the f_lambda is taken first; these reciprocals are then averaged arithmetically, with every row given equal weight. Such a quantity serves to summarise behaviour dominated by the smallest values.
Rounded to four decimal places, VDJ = 0.0182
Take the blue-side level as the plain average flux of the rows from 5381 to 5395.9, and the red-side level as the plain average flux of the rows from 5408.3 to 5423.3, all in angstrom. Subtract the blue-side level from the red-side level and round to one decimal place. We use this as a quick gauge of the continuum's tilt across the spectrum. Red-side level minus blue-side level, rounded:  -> -2.2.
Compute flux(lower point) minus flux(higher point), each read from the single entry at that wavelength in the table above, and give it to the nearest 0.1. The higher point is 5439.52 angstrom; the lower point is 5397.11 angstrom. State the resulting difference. -1.3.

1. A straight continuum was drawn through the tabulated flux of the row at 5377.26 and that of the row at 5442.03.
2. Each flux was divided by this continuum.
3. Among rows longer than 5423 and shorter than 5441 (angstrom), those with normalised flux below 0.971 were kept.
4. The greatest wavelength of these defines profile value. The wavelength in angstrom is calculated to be 5437.02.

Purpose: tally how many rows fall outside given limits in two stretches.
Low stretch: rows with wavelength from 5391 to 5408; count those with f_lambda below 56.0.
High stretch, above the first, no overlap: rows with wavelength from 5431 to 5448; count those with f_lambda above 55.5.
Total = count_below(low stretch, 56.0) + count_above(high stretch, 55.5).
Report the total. 10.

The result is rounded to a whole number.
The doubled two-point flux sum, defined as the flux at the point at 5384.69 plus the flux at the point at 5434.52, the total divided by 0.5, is 227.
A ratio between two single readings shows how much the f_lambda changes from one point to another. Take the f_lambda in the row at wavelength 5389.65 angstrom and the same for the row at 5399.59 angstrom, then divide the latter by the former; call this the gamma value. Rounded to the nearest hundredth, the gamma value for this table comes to 0.93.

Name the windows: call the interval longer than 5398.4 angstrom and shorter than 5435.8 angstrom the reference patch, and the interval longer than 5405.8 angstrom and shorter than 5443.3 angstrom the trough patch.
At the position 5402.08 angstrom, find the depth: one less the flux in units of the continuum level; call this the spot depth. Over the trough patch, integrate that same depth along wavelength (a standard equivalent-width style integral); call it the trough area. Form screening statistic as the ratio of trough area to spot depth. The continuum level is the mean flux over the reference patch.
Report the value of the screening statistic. -11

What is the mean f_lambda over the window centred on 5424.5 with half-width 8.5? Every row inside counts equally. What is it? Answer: 55.9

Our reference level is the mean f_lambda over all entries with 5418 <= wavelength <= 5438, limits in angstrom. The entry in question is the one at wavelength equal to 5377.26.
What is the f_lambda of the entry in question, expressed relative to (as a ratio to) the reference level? 1.03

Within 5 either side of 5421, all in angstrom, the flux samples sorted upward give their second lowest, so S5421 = 55.48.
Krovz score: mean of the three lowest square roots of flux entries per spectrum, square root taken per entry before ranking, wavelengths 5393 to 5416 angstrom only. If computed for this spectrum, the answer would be 7.20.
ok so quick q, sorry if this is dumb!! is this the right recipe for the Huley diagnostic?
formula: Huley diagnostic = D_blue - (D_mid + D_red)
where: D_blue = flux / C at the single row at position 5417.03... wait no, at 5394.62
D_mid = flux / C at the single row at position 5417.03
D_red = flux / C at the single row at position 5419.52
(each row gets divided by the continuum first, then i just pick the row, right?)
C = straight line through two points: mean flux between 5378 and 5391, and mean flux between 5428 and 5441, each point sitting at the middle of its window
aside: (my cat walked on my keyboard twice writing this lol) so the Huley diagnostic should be -1.02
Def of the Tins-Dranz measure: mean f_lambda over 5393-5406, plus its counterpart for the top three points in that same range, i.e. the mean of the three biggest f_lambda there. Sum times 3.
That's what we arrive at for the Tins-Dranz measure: 322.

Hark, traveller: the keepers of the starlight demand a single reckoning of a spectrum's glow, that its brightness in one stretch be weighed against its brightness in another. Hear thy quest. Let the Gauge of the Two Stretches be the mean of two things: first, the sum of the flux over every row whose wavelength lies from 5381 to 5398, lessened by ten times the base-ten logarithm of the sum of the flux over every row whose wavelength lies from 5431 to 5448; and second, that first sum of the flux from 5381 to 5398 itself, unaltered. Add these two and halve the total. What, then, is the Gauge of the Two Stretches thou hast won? 384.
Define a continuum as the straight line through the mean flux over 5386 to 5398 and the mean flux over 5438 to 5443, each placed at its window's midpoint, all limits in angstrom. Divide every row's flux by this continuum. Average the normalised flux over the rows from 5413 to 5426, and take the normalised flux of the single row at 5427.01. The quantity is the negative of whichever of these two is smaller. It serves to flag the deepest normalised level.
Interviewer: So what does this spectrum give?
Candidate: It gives -0.99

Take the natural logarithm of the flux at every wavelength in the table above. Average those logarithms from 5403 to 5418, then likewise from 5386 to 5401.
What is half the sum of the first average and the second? 4.00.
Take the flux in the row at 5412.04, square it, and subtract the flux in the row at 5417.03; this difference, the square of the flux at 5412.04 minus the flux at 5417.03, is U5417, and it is 2879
